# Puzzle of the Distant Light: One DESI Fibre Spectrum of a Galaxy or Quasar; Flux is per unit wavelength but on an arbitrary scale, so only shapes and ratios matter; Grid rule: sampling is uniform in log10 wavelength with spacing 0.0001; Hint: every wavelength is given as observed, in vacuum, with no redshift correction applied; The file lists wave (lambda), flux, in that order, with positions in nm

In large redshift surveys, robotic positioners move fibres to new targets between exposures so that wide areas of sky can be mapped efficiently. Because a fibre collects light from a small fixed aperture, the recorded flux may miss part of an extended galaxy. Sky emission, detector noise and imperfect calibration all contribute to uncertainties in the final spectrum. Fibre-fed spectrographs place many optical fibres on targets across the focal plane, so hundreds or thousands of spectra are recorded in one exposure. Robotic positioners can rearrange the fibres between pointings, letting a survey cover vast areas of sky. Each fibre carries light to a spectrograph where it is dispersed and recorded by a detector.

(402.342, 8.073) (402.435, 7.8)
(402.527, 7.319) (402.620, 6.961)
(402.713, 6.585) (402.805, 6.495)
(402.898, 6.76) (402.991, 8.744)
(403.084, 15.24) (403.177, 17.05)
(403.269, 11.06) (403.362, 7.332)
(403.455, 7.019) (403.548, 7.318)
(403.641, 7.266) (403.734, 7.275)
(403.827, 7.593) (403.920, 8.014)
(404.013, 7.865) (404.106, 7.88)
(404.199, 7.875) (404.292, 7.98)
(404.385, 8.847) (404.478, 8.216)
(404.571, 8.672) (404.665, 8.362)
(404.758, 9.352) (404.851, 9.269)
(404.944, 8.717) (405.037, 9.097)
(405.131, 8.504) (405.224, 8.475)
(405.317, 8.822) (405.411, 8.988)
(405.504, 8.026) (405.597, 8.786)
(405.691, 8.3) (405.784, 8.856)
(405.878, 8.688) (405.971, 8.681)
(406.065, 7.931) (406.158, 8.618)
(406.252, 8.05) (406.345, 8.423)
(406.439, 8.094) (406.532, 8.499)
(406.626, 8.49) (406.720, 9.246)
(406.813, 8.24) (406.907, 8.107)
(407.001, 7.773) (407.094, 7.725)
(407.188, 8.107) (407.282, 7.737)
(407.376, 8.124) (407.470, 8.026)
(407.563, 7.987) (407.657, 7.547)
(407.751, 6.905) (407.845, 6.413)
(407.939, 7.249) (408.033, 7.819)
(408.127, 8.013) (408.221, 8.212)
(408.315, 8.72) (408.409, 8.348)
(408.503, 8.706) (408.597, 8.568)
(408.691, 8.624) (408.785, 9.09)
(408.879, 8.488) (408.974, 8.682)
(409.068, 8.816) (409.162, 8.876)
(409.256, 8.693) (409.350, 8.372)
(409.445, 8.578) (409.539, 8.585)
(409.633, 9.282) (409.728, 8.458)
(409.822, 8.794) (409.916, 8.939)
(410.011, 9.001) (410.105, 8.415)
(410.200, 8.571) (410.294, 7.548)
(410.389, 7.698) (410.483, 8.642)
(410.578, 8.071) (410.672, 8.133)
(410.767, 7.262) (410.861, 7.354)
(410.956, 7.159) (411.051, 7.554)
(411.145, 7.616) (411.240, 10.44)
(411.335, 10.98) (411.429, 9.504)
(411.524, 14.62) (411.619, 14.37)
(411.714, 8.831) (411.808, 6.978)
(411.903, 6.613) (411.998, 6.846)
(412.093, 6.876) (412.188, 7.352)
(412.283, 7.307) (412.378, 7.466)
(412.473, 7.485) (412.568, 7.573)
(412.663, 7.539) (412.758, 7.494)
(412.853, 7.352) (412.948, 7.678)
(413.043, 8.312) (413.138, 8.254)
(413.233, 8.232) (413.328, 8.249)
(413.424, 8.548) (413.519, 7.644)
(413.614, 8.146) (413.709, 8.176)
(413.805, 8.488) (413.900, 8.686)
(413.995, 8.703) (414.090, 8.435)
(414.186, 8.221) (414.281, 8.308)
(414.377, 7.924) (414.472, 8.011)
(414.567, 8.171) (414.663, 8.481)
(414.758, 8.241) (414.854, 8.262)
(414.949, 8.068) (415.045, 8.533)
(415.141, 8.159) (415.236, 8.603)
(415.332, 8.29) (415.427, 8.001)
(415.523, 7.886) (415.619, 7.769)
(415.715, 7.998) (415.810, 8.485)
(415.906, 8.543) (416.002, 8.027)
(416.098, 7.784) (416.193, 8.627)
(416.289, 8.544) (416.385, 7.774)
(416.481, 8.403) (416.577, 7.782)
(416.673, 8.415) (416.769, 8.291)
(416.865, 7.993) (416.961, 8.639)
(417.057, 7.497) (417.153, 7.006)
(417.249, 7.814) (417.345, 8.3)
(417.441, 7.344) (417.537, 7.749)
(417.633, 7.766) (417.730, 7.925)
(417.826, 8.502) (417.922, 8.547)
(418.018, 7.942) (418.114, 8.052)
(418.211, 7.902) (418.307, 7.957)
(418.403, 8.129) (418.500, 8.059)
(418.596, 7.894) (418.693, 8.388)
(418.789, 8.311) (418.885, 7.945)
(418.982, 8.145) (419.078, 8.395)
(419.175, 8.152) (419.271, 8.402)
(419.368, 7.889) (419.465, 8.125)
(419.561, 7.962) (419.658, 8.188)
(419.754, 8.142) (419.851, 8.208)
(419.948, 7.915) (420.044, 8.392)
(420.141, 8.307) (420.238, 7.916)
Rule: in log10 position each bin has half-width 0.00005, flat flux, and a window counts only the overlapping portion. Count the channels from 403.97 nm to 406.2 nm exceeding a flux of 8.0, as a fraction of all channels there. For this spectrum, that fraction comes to 0.79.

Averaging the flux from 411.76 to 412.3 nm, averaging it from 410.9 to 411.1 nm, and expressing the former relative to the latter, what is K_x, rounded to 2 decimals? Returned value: 0.95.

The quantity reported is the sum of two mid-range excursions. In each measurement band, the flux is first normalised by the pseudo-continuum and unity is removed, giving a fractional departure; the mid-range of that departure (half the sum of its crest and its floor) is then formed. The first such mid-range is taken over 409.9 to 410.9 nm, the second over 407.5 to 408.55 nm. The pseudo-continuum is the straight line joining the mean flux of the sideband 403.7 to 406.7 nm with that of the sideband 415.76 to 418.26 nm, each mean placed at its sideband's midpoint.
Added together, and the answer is -0.11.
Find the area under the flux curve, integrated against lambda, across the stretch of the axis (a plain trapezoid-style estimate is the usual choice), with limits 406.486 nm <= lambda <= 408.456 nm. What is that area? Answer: 15.7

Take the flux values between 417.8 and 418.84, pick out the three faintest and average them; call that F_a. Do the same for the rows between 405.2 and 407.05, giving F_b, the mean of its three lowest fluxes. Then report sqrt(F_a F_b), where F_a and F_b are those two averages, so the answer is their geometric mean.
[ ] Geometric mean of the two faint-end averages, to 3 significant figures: 7.91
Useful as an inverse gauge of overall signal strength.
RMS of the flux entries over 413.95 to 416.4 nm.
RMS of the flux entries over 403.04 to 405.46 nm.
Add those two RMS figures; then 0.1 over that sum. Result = 0.0057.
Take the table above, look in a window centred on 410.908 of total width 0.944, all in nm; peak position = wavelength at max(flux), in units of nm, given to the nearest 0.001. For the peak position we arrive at 411.335 nm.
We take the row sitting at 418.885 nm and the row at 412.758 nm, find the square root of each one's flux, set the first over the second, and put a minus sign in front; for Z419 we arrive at -1.03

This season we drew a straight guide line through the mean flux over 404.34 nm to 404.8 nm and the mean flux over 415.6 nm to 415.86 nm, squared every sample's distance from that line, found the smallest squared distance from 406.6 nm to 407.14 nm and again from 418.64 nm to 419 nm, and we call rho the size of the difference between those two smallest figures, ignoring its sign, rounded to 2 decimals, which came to 0.01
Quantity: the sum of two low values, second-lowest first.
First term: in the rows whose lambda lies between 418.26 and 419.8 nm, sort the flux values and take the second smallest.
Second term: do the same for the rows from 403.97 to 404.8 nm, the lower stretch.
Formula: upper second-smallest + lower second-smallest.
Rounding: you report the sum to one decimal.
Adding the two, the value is 15.8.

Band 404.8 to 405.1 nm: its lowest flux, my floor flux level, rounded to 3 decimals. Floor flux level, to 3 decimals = 8.717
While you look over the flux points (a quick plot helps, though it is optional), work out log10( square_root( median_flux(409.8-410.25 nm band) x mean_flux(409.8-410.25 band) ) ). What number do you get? 0.943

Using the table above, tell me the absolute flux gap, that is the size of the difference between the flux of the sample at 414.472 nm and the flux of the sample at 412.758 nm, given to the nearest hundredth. 0.52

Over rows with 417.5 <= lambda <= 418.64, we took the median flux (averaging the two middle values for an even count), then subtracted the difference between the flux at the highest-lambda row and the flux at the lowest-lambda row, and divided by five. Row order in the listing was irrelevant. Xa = 1.56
